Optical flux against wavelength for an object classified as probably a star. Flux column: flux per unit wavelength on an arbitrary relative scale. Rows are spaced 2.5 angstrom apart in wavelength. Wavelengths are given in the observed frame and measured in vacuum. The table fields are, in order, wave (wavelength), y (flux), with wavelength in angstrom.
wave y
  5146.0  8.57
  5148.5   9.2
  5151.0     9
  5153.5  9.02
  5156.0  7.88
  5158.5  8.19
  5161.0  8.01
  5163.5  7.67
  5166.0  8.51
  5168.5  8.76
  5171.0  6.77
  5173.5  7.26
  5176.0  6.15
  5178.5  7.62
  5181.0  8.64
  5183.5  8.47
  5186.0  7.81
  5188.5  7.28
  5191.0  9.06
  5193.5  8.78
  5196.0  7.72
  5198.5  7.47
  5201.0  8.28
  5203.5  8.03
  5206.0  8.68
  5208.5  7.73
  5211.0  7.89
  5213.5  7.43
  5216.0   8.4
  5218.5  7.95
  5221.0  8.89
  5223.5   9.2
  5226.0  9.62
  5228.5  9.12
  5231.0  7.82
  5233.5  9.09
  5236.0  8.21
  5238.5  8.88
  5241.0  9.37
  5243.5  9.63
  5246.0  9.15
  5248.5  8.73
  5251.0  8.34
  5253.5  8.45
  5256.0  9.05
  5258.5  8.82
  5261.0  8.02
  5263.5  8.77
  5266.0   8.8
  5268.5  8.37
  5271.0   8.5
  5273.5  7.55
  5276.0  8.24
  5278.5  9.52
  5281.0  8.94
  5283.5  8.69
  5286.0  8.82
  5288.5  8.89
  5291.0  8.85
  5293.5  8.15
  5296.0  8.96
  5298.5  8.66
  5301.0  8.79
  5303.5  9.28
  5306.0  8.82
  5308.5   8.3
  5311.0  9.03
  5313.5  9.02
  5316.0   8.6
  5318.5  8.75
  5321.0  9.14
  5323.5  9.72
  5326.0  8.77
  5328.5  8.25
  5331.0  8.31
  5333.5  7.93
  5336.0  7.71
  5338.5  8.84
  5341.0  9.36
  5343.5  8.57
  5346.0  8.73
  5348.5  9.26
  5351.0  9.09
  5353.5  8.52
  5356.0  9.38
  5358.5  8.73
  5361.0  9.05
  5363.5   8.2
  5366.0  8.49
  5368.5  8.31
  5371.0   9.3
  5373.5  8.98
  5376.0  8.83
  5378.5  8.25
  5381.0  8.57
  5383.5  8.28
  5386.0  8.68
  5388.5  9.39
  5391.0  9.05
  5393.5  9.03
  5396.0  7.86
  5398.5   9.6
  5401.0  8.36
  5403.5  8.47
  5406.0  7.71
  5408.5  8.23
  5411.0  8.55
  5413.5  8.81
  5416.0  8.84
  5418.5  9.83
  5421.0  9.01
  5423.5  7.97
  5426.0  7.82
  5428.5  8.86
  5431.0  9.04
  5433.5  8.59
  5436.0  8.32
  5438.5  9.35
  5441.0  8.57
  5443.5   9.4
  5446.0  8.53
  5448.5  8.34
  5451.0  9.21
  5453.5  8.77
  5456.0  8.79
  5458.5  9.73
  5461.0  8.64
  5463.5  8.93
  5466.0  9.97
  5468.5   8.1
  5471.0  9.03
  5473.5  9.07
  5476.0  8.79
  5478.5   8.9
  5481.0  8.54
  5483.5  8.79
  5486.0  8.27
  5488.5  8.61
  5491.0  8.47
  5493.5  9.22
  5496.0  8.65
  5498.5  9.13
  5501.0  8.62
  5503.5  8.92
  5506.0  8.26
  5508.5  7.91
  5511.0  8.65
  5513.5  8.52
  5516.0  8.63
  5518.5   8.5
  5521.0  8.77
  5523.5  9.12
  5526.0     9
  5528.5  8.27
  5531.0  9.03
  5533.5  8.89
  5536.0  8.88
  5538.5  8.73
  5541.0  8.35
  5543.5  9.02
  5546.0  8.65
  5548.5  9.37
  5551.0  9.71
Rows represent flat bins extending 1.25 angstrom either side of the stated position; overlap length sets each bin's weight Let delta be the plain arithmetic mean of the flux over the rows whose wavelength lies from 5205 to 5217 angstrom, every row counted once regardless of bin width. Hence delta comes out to 8.0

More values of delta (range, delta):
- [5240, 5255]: 8.9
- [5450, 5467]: 9.1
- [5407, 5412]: 8.4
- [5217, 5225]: 8.7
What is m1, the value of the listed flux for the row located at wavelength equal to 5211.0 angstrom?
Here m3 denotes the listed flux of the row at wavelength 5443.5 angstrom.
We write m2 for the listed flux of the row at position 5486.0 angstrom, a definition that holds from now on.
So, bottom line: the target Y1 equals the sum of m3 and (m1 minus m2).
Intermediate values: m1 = 7.89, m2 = 8.27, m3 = 9.4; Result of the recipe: 9.0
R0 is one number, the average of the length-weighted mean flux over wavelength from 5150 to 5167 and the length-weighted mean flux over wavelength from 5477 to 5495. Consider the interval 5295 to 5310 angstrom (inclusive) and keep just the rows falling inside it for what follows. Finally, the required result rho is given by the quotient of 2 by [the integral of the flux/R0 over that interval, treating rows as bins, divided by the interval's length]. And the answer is 1.93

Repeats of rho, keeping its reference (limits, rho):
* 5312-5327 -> 1.89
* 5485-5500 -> 1.95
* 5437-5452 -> 1.91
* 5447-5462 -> 1.91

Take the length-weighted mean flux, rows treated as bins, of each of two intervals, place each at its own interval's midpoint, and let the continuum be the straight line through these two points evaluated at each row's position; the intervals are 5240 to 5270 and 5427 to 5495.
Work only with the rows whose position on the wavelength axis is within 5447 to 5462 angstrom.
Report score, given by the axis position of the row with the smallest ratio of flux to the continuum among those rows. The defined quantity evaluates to 5448.5 angstrom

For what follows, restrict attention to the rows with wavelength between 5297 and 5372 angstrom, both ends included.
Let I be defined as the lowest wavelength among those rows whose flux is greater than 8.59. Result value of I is 5298.5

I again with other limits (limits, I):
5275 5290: 5278.5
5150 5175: 5151.0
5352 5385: 5356.0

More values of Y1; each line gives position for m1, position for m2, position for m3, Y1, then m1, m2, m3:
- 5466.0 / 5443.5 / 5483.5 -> 9.4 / 9.97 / 9.4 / 8.79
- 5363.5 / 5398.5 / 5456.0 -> 7.4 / 8.2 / 9.6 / 8.79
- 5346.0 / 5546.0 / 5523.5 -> 9.2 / 8.73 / 8.65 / 9.12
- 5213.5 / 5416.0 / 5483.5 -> 7.4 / 7.43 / 8.84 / 8.79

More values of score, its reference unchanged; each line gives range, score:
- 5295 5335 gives 5333.5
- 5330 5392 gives 5336.0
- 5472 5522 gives 5508.5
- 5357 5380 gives 5363.5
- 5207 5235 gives 5213.5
